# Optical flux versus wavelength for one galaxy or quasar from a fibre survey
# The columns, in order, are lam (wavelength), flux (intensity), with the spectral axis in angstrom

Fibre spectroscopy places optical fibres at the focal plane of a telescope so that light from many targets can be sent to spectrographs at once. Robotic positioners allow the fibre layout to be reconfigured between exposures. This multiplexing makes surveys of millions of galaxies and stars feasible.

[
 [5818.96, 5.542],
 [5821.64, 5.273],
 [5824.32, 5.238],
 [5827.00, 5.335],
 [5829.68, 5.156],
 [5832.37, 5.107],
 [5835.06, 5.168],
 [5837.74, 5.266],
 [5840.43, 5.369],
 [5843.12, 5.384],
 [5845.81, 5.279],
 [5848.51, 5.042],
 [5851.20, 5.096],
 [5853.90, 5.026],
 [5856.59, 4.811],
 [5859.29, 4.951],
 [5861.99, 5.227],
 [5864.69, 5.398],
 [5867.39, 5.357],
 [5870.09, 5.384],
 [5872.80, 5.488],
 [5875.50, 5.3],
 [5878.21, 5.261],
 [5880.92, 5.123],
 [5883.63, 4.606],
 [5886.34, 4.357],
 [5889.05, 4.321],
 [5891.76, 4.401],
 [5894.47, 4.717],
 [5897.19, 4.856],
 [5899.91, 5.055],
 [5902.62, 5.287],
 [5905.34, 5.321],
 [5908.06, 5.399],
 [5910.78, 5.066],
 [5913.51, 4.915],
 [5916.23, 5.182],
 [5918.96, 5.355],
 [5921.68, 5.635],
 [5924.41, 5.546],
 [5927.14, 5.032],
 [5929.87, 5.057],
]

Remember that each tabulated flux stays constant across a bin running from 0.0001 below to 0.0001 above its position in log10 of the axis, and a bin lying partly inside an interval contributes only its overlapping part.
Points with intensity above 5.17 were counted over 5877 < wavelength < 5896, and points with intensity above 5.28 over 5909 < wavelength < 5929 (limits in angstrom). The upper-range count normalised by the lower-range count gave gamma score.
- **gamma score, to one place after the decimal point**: 3.0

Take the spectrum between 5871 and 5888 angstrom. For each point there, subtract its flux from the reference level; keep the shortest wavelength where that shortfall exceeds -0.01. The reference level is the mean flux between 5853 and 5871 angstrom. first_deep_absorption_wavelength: 5880.92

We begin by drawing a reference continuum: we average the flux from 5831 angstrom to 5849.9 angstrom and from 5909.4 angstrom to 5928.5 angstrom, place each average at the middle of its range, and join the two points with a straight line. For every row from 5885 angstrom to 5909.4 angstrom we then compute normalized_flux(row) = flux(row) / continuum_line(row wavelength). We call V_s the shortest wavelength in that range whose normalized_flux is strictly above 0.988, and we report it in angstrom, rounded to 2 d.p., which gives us 5902.62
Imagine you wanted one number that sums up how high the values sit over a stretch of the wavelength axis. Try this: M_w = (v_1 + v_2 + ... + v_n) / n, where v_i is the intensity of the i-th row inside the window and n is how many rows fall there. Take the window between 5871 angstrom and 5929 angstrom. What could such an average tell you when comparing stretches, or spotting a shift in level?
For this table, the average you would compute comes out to 5.06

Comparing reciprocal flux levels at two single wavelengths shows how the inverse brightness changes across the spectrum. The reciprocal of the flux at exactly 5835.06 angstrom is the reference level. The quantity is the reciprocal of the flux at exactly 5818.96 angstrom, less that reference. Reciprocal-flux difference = -0.013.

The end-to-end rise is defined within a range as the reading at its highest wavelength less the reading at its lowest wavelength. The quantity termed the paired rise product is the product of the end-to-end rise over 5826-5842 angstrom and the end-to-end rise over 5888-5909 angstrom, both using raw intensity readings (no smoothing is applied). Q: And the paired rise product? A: 0.037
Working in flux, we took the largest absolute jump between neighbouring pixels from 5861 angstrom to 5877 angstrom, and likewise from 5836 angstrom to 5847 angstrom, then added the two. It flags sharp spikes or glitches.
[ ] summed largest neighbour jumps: 0.3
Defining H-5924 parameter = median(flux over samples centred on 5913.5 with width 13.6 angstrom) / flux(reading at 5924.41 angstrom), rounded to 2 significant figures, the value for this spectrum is 0.93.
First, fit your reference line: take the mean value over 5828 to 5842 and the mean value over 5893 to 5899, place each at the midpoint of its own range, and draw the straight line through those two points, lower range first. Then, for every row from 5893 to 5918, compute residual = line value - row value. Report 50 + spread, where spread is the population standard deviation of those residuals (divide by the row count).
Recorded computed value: 50.2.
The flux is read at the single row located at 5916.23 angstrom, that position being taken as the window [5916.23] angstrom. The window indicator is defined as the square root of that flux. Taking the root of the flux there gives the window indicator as 2.28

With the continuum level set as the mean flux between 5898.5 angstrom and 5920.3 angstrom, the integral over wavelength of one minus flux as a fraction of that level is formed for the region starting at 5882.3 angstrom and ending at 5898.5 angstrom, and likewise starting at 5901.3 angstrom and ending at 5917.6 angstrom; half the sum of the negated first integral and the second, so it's -1.0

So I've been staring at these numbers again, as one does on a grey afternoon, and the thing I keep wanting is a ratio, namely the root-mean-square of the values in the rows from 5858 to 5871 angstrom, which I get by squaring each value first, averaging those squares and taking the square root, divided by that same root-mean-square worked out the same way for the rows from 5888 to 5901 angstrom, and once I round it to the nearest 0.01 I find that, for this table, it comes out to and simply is 1.13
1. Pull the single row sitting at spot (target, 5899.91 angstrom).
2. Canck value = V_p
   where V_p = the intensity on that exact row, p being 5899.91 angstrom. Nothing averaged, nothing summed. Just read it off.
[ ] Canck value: 5.055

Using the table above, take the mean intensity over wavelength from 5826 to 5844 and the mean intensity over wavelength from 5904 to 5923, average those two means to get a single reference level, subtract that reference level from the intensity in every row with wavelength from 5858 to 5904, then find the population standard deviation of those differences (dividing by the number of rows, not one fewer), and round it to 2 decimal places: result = 0.38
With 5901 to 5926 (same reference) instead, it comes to 0.21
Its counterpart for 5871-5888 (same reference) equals 0.40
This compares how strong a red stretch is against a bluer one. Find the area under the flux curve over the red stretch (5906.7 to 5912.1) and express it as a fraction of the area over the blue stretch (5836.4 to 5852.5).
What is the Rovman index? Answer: 0.34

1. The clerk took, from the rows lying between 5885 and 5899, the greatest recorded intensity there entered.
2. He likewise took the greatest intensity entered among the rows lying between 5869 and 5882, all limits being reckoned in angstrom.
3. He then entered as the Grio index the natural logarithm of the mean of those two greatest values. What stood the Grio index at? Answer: 1.64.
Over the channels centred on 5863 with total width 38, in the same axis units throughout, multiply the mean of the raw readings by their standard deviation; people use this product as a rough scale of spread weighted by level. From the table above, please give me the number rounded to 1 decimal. 1.0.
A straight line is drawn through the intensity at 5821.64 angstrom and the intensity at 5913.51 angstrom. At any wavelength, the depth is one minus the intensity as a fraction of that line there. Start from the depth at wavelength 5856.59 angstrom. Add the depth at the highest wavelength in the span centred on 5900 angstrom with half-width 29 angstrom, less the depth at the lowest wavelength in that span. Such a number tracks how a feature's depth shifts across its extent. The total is 0.11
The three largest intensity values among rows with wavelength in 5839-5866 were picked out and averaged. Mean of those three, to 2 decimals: 5.38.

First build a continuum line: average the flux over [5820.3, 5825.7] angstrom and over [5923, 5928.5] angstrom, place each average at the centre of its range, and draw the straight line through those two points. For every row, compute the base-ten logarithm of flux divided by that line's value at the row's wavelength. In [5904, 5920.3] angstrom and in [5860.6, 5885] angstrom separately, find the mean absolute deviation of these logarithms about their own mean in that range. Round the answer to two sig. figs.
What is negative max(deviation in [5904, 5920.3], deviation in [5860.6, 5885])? -0.014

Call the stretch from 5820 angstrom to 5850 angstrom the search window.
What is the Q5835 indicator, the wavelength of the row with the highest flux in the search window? 5843.12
